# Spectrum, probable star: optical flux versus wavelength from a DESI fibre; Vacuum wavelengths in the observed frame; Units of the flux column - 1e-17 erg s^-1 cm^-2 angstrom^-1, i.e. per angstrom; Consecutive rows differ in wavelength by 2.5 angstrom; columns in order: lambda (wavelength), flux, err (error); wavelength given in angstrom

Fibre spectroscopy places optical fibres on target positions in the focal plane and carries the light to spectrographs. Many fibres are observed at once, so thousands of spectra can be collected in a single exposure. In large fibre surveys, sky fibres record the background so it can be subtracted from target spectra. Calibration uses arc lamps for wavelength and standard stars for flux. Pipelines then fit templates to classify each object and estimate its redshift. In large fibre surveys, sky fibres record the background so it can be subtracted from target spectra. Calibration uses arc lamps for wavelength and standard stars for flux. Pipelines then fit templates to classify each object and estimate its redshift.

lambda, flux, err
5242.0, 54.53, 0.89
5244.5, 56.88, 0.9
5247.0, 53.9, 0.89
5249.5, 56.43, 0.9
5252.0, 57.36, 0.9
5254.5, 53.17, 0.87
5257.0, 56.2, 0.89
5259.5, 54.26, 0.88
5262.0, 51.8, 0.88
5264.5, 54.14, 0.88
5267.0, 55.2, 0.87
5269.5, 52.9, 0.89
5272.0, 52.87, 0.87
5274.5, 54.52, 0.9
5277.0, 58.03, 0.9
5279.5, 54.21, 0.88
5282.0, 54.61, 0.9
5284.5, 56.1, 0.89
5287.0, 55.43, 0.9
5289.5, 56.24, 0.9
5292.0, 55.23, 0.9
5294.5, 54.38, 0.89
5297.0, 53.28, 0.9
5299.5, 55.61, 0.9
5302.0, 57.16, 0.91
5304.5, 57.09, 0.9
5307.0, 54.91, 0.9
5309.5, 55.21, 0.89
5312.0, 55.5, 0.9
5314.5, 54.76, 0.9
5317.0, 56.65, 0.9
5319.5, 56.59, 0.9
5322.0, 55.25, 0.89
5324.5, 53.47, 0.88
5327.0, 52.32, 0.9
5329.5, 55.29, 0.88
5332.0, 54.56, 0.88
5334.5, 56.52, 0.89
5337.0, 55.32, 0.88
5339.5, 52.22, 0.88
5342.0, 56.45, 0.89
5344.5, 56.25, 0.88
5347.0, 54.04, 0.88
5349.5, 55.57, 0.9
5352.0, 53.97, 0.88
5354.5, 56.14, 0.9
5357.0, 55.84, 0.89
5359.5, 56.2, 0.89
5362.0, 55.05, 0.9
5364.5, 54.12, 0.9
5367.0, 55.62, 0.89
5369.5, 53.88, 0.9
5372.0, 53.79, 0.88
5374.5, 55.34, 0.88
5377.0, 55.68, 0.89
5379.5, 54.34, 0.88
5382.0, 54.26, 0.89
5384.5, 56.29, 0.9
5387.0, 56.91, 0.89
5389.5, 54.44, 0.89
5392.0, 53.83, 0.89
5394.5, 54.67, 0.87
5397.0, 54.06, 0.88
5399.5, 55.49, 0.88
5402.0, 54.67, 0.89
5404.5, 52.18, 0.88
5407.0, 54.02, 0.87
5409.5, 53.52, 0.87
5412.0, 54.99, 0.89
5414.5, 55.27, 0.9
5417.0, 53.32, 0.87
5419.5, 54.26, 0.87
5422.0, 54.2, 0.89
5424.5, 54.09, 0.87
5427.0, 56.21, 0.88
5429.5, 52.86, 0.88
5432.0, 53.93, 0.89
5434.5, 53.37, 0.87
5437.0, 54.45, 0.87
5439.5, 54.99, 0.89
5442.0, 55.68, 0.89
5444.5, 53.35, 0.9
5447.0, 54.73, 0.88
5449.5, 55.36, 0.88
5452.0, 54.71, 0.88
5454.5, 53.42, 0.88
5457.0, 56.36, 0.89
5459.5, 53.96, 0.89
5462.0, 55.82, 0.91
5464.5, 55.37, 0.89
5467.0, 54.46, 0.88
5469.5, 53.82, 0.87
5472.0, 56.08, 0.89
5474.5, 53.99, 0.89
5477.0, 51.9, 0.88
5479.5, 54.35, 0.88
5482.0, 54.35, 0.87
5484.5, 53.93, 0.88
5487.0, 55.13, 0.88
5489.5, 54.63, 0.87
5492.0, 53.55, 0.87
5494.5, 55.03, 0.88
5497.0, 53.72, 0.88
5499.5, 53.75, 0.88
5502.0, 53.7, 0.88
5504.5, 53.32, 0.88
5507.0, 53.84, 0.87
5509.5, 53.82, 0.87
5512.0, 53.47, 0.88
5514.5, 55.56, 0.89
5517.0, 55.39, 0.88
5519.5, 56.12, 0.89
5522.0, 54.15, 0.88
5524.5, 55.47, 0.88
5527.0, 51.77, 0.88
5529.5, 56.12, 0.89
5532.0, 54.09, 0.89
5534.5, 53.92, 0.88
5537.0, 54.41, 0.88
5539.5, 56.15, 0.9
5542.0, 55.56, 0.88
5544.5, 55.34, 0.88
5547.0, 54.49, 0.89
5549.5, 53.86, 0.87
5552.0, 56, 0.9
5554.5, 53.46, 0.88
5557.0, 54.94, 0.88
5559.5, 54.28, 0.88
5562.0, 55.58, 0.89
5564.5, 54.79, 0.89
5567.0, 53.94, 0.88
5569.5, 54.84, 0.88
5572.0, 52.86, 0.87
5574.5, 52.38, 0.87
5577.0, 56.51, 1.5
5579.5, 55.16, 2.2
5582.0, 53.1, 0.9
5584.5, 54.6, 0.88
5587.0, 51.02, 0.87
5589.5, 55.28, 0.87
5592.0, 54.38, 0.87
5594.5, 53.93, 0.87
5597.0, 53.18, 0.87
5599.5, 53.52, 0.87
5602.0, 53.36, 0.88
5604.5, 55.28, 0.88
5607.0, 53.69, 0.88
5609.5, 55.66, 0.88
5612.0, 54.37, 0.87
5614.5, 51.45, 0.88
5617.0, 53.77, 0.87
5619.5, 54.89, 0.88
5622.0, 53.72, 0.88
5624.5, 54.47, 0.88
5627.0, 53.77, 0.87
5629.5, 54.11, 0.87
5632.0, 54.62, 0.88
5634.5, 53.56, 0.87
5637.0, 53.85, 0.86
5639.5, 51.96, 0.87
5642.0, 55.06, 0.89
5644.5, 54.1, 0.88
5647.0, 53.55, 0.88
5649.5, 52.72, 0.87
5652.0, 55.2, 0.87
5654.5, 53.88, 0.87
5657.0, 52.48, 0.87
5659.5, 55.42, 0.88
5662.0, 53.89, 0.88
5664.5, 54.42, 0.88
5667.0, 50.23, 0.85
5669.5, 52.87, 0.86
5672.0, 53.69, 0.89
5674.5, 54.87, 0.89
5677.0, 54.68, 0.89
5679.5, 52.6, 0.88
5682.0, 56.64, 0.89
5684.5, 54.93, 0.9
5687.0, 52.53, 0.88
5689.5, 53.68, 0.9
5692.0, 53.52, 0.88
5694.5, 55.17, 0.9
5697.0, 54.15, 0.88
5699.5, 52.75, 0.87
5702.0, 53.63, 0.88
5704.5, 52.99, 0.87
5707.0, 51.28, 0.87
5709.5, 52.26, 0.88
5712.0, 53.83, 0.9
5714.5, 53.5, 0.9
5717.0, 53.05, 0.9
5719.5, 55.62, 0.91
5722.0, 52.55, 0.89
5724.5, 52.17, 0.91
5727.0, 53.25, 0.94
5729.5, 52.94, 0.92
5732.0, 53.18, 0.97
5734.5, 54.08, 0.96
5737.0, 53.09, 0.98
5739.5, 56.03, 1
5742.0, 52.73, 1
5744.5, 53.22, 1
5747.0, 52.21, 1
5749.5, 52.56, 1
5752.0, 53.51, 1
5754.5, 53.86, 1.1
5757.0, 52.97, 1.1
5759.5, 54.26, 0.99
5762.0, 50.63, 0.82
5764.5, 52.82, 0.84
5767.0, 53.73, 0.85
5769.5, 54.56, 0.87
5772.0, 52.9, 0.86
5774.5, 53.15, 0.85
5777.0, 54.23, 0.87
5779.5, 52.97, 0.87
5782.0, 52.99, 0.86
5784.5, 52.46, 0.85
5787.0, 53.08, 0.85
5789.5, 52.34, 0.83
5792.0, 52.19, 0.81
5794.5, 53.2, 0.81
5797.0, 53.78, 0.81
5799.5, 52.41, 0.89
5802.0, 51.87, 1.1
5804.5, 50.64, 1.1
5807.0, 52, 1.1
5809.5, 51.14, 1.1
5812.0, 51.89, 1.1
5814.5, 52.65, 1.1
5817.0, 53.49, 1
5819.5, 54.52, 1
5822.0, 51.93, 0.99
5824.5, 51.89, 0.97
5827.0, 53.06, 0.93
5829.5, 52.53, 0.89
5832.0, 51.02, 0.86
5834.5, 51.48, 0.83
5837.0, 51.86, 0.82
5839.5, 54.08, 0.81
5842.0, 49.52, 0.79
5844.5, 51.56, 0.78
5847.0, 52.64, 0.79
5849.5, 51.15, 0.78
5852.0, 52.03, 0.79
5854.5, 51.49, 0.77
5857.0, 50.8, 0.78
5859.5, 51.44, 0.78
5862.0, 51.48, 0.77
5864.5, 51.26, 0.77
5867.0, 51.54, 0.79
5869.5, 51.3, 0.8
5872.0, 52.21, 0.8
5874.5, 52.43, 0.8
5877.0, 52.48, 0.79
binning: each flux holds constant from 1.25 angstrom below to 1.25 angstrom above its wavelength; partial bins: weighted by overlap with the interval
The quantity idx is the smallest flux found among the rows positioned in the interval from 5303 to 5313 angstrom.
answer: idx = 54.91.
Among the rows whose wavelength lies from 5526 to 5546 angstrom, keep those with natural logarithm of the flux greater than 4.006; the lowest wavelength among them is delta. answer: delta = 5529.5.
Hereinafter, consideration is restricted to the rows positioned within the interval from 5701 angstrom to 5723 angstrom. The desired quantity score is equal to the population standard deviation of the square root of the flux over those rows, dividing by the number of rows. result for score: 0.078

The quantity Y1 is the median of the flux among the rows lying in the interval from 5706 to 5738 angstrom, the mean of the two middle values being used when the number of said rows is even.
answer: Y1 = 53.1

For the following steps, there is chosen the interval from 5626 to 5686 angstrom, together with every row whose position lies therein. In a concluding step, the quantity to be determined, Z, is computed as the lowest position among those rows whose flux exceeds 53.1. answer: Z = 5627.0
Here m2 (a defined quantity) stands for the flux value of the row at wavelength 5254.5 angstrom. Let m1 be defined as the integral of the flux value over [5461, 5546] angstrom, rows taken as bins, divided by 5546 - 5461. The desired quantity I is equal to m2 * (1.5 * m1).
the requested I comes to 4344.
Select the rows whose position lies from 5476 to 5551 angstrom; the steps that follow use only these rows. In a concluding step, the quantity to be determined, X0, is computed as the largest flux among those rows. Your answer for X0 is 56.15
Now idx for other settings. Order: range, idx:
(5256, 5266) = 51.8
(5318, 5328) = 52.32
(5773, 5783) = 52.97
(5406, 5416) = 53.52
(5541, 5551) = 53.86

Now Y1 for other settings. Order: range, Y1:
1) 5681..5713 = 53.6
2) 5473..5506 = 53.9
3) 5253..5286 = 54.3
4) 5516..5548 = 55.3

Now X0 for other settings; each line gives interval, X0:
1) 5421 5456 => 56.21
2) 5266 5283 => 58.03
